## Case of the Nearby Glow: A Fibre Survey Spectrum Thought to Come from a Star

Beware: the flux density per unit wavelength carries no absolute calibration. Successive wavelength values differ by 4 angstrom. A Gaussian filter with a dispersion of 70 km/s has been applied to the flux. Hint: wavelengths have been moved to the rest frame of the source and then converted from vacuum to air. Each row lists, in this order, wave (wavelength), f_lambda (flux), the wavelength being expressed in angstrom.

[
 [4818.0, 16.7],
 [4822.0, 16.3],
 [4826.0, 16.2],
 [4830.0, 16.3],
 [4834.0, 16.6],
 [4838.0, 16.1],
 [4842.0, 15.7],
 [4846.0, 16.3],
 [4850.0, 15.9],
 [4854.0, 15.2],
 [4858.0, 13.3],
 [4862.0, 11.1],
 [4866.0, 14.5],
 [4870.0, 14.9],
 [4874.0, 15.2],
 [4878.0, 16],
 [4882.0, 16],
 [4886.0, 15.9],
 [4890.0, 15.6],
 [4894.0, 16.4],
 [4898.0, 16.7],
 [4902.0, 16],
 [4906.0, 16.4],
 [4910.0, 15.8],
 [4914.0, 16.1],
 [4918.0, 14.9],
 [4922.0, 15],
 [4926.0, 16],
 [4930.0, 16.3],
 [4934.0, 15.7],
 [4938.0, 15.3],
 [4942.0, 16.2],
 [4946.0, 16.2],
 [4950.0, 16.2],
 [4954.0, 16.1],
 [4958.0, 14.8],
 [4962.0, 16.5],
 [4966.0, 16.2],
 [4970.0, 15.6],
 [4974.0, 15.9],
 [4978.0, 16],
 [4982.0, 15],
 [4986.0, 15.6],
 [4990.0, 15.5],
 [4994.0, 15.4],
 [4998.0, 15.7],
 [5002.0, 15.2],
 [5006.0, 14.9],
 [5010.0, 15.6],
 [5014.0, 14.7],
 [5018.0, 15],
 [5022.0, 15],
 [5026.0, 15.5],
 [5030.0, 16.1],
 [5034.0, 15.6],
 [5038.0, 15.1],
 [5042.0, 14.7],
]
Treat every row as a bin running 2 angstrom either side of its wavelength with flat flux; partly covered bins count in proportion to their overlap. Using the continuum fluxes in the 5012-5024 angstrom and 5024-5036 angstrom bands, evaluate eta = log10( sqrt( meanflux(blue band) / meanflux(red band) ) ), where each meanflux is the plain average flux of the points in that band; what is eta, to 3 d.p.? -0.012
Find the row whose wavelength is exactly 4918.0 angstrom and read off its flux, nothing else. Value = 14.9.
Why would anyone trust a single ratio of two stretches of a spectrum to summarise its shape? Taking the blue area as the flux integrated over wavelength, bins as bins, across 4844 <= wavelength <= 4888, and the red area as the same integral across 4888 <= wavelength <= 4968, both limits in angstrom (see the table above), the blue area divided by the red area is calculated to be 0.52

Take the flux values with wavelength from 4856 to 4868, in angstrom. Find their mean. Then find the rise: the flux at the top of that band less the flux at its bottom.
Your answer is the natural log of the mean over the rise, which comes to 2.4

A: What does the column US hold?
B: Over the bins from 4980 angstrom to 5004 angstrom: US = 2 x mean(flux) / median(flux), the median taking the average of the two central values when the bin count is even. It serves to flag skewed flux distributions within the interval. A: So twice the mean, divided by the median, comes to 1.99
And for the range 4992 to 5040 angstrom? 2.00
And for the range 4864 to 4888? 1.98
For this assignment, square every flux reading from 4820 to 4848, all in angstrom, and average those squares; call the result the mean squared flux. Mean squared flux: 263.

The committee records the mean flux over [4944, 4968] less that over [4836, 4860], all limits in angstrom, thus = 0.58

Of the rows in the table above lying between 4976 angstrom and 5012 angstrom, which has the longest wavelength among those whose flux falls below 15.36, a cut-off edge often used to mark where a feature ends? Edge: 5006.0 angstrom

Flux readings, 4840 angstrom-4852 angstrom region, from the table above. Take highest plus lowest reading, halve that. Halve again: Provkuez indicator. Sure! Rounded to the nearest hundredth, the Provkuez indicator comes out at 8.00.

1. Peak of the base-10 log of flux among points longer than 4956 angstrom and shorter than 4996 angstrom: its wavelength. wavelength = 4962.0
